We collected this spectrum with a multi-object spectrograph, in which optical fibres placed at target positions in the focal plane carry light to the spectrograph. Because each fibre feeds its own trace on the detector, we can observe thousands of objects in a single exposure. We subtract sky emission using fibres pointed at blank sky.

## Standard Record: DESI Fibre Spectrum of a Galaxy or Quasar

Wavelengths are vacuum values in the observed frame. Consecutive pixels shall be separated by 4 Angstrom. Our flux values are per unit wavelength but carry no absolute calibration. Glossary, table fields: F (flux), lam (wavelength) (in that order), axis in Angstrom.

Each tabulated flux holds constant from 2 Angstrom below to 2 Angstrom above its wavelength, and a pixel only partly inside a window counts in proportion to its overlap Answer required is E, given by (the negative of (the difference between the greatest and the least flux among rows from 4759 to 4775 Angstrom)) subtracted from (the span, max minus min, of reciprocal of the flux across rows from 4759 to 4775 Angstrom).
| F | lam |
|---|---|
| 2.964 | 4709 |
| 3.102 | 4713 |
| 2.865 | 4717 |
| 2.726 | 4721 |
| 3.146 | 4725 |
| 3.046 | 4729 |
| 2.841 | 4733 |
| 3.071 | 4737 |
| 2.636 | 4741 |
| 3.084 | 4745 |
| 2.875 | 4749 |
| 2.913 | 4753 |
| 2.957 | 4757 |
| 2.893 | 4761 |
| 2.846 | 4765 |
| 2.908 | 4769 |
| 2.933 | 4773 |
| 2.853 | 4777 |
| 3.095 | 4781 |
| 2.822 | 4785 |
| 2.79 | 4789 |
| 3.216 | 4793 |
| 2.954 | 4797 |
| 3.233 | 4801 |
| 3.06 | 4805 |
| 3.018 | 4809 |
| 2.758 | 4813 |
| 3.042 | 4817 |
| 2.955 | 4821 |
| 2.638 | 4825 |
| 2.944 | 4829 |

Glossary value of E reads 0.10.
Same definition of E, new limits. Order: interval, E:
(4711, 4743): 0.57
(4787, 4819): 0.53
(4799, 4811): 0.24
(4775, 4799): 0.47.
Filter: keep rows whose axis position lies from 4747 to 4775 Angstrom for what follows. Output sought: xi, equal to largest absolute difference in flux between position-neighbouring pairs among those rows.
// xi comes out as 0.06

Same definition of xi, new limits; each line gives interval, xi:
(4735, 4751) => 0.45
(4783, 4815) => 0.43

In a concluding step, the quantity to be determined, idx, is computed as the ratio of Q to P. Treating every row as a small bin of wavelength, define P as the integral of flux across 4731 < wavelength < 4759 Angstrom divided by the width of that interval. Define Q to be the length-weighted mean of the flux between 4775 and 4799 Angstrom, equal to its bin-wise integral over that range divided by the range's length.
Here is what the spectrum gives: 1.02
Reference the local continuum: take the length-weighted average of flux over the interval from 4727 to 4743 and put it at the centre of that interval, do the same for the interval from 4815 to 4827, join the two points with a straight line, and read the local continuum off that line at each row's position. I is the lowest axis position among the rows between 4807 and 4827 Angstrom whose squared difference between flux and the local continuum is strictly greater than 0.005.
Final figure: 4809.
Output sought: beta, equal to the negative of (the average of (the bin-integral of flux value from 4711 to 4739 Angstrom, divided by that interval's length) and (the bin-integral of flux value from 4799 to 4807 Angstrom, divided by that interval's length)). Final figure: -3.06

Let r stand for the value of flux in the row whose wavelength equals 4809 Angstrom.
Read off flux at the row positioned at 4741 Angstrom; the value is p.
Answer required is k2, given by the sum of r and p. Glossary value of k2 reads 5.65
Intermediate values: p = 2.636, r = 3.018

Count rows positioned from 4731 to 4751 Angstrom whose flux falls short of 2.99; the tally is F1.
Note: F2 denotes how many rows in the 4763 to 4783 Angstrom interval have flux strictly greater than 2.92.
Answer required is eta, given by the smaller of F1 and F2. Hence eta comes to 2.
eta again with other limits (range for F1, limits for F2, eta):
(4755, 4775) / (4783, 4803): 3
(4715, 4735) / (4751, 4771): 1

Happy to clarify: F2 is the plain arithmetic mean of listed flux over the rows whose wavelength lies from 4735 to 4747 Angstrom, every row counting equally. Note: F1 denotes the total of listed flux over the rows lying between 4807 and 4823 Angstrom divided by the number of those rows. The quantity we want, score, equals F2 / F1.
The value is 1.00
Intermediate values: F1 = 2.94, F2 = 2.93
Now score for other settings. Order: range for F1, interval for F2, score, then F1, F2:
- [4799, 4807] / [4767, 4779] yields 0.92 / 3.15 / 2.90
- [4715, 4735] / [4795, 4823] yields 1.03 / 2.92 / 3.00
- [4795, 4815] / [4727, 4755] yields 0.97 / 3.00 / 2.92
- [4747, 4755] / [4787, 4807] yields 1.05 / 2.89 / 3.05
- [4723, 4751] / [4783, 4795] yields 1.00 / 2.96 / 2.94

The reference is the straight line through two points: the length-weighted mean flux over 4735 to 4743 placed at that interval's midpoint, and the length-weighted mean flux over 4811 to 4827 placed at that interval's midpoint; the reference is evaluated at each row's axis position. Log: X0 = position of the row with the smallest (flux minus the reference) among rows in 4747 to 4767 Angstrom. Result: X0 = 4765 Angstrom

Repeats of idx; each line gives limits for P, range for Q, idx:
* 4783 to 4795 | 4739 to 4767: 0.98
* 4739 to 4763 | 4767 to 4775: 1.01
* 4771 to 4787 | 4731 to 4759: 0.99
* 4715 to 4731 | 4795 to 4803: 1.05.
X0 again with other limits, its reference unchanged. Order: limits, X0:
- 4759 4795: 4789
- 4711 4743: 4741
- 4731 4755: 4741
